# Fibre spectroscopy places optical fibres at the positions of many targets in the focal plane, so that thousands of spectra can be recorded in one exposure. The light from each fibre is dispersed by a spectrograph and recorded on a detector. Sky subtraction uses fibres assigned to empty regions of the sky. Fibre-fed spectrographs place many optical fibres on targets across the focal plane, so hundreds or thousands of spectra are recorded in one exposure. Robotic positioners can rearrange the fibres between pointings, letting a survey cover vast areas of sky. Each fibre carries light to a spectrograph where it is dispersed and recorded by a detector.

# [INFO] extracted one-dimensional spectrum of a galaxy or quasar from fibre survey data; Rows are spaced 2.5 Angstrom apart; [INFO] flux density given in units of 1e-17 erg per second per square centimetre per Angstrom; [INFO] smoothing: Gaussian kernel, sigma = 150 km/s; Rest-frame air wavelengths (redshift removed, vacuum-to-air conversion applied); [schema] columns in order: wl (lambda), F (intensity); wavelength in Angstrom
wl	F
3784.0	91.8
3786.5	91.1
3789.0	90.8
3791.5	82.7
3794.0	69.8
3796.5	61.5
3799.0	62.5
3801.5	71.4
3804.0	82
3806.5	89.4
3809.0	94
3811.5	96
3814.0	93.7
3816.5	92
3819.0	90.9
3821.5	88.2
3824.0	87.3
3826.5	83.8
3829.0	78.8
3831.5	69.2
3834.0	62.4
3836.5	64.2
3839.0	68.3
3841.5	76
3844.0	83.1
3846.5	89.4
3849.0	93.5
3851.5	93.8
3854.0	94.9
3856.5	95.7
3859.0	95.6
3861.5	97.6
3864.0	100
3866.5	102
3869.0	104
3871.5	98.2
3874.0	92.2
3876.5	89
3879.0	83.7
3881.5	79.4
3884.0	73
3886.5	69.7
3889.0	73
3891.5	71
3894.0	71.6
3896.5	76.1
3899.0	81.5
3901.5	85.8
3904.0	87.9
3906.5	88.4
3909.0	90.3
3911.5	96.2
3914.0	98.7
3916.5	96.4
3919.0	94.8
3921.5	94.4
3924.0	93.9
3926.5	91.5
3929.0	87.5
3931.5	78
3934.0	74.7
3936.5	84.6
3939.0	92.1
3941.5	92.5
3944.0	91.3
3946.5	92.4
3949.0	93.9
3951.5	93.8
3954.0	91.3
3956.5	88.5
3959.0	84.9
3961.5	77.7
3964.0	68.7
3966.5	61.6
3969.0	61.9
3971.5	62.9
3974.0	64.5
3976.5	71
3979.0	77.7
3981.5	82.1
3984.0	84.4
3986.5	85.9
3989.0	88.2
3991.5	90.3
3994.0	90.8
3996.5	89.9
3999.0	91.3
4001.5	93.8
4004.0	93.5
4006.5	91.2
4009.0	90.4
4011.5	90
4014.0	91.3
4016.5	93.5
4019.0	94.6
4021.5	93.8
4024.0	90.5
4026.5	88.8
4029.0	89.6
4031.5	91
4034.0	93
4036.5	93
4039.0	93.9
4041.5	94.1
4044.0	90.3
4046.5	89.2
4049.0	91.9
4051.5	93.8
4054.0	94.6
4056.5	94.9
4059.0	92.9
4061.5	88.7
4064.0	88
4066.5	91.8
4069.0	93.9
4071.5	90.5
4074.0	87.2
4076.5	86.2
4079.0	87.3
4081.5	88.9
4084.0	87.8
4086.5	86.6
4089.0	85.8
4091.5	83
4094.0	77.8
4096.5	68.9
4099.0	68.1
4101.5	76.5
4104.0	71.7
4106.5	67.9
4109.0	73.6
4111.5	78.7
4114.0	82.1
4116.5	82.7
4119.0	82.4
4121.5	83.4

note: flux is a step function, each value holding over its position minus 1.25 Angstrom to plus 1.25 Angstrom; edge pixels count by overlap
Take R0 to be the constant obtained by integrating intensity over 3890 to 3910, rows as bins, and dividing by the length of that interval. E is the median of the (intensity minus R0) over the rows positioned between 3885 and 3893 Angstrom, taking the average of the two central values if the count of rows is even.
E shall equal -10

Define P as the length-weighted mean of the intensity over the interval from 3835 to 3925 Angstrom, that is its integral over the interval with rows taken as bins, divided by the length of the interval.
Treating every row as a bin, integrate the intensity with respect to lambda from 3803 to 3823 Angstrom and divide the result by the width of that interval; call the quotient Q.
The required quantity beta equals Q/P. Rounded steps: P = 87.2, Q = 90.8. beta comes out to 1.04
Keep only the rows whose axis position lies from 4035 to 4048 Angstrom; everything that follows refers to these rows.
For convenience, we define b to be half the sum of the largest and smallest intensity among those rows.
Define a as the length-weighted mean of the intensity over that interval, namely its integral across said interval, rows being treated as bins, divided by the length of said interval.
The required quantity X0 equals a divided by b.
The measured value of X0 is 1.01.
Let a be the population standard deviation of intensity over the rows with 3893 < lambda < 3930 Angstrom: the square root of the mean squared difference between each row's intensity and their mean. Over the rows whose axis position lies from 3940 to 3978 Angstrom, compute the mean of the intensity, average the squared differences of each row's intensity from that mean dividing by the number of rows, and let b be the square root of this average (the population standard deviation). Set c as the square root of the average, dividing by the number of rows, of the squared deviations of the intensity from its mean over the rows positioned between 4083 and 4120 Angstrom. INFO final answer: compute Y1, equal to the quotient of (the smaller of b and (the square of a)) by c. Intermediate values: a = 7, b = 13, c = 6.6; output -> 1.9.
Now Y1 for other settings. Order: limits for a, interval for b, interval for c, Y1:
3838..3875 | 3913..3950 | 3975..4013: 1.1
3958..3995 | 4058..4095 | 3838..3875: 0.4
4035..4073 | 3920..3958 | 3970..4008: 0.5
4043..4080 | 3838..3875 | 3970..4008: 0.8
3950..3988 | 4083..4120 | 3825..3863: 0.5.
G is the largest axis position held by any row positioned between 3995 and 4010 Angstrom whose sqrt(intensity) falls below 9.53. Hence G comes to 4009.0 Angstrom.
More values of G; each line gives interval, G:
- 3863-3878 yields 3876.5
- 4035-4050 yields 4046.5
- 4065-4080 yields 4079.0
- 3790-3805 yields 3804.0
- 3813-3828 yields 3826.5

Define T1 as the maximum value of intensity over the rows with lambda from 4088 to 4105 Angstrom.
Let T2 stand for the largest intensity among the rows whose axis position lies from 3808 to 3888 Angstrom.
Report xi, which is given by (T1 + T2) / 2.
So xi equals 95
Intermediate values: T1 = 85.8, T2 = 104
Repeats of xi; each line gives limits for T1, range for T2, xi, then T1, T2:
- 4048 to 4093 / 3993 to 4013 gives 94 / 94.9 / 93.8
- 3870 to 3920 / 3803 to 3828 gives 97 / 98.7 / 96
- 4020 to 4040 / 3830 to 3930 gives 99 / 93.9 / 104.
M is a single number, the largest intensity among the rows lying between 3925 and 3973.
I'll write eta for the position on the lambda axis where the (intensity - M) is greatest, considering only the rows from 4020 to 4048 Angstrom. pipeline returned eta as 4041.5 Angstrom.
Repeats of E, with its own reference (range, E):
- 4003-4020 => 10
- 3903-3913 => 8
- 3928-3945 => 6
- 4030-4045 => 12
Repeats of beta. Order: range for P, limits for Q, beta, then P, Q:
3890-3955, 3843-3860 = 1.05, 88.0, 92.4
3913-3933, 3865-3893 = 0.93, 91.6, 85.0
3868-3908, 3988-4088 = 1.10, 82.7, 91.0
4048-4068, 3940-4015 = 0.91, 92.1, 84.3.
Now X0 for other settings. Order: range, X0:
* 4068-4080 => 0.99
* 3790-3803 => 0.97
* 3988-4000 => 1.00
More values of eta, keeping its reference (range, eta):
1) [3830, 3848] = 3846.5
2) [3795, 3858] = 3811.5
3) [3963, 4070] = 4056.5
